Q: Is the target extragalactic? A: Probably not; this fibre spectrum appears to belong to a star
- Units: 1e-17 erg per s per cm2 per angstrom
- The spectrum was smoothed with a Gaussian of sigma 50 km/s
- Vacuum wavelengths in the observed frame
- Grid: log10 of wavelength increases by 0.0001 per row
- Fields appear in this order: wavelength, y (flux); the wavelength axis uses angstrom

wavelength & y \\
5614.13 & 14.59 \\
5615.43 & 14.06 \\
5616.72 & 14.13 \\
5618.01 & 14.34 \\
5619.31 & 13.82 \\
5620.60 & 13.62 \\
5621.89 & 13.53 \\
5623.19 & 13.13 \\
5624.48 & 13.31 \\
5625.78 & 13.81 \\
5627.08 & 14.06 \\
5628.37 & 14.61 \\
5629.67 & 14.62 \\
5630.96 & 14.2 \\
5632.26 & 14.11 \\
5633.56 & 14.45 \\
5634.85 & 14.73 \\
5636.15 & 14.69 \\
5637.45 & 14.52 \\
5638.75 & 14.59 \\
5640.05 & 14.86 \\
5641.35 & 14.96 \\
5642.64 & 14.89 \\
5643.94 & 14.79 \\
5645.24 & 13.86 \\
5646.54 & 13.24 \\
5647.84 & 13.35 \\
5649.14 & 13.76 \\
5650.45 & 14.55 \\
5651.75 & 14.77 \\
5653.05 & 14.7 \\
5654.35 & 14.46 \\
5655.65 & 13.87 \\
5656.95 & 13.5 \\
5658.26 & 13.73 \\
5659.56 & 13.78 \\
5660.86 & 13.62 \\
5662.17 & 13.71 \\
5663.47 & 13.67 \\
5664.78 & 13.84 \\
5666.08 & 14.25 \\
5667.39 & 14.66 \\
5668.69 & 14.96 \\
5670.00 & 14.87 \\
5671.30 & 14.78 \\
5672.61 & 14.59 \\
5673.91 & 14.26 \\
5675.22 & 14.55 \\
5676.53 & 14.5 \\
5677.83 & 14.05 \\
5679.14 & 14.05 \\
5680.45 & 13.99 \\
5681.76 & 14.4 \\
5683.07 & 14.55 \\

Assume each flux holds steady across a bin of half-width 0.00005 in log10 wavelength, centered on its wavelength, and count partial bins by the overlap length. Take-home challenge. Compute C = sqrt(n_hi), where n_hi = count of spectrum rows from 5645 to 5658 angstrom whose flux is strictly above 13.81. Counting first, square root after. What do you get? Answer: 2.45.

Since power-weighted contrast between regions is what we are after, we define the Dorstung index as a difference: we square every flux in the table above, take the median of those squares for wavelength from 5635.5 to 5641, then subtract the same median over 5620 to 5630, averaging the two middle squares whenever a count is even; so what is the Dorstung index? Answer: 26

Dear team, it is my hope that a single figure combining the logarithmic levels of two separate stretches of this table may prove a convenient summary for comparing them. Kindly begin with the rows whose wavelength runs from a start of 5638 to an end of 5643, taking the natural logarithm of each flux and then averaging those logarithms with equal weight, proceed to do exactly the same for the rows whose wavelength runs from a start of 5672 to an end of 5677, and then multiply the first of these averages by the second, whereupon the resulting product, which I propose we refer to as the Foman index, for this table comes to 7.21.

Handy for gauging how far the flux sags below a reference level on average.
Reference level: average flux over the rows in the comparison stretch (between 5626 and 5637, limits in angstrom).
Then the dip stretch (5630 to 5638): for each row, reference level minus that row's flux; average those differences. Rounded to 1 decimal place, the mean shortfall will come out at 0.0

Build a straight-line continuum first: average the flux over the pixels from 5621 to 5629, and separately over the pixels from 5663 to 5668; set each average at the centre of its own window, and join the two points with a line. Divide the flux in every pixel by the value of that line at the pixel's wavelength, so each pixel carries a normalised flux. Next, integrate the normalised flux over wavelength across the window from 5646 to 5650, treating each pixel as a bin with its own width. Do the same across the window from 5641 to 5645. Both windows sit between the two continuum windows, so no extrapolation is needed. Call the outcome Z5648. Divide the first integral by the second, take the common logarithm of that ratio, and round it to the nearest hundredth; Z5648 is -0.04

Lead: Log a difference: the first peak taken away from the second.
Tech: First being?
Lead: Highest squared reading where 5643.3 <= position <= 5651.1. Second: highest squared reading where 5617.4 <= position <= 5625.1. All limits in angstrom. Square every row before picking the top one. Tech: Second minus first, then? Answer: -13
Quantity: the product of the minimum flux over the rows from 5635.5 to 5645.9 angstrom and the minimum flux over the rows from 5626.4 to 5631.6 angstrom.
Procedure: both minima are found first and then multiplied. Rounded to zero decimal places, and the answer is 195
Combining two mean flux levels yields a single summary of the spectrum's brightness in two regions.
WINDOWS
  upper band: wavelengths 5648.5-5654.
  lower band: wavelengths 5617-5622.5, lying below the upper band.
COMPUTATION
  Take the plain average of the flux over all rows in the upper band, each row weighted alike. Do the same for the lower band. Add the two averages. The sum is 28.3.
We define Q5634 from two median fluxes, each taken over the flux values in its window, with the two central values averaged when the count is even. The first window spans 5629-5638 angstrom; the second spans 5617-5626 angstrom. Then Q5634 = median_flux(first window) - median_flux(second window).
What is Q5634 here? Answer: 0.90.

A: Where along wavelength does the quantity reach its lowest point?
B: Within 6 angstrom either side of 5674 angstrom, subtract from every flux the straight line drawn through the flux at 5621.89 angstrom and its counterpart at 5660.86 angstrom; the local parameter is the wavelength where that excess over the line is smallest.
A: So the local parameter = 5679.14 angstrom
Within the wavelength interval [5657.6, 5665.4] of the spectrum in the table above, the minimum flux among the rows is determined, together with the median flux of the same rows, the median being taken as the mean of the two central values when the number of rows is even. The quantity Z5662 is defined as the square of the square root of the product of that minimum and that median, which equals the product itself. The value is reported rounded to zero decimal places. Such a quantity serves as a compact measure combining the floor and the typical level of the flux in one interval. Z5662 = 187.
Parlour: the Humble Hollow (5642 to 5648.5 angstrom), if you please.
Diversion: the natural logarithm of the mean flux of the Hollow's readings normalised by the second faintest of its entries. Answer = 0.049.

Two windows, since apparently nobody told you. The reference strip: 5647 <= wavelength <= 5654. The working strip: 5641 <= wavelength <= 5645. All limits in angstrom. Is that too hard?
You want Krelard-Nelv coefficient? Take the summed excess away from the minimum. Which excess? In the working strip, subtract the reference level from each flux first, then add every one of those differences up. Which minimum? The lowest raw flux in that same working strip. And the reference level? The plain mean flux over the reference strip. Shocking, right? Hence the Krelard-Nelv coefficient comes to 12.8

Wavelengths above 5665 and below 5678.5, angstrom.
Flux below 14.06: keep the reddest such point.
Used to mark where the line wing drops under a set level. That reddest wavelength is 5677.83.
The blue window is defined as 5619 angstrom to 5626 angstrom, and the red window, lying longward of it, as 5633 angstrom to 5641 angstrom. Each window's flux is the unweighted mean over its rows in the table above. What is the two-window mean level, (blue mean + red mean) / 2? 14.1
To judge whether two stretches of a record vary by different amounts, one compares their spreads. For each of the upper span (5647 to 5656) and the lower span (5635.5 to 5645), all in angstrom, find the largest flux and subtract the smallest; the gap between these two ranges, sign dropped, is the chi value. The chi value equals 1.0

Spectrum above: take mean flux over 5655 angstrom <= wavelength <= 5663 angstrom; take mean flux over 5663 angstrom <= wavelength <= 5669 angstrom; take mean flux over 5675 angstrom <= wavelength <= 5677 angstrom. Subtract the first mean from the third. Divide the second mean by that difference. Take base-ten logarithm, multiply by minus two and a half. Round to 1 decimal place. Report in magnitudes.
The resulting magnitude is -3.1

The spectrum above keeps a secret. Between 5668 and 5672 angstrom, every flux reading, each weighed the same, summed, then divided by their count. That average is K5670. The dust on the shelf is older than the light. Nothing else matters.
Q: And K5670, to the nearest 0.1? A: 14.9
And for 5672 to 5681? 14.3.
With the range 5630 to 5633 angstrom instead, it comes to 14.2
